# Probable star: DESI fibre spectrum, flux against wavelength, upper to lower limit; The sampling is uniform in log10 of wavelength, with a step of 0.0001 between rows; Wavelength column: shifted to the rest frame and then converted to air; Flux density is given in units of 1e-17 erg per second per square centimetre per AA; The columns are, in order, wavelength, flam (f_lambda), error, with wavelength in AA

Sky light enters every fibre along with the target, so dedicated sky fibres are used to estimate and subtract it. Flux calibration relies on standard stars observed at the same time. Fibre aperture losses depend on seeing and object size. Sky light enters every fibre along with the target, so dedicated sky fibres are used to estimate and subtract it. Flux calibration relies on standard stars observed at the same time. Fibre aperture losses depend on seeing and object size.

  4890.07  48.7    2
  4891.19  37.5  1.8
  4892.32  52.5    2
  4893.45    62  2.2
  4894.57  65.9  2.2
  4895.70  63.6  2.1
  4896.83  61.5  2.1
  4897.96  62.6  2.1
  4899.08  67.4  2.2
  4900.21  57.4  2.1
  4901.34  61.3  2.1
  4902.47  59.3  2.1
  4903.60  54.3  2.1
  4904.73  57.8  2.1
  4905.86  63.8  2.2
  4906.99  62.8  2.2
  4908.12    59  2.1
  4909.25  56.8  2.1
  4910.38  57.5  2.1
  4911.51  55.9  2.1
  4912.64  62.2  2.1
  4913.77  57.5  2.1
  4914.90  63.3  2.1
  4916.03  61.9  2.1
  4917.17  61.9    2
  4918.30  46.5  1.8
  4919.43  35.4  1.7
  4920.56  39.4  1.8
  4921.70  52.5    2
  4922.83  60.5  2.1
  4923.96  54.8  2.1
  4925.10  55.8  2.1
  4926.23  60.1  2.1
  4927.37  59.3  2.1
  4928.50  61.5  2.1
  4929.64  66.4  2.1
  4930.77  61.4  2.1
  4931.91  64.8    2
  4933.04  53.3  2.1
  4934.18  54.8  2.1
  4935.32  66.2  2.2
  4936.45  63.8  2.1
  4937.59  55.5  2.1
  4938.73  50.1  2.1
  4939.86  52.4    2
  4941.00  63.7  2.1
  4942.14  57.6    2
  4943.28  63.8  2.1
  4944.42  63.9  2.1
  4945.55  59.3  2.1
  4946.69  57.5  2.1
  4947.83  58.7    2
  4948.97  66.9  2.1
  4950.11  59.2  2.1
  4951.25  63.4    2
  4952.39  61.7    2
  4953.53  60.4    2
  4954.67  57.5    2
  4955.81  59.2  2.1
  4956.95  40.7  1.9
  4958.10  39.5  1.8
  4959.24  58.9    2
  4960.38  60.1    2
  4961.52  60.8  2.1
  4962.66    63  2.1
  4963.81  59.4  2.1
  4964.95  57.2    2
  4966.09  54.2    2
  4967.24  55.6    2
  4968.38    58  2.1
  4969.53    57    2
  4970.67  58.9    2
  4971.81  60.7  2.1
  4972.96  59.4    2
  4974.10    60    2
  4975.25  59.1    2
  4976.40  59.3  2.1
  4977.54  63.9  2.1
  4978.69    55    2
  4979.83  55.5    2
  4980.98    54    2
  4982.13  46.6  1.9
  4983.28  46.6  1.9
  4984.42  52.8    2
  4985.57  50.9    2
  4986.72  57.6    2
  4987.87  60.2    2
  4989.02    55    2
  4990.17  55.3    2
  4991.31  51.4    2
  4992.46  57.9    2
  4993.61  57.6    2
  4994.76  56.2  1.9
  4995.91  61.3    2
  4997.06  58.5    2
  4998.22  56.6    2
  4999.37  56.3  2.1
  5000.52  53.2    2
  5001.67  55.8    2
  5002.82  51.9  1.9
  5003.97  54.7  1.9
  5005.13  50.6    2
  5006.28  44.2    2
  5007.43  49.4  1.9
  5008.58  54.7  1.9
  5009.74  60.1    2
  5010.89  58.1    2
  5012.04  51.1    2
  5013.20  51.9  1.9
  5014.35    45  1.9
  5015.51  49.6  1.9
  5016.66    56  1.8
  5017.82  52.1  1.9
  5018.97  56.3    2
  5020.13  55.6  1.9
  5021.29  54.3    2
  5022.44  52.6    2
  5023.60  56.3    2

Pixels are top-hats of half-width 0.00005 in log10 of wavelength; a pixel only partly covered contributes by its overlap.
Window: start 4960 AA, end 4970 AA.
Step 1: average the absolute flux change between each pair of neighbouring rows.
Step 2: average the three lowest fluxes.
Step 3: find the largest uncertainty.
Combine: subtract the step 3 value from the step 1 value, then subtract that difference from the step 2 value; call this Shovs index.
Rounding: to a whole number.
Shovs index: 56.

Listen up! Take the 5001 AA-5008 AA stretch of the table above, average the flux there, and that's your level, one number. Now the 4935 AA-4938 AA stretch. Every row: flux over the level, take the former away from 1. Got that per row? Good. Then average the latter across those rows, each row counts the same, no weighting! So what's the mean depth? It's -0.21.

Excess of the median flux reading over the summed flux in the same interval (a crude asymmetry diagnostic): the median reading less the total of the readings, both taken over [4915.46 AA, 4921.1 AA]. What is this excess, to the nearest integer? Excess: -199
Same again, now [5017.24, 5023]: -217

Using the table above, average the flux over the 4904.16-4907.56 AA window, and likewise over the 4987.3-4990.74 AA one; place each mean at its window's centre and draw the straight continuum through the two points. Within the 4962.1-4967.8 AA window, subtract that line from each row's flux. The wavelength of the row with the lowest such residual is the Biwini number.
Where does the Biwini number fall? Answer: 4966.09 AA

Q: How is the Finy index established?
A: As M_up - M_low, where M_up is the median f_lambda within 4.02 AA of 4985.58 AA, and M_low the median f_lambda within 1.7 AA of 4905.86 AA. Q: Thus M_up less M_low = -10.0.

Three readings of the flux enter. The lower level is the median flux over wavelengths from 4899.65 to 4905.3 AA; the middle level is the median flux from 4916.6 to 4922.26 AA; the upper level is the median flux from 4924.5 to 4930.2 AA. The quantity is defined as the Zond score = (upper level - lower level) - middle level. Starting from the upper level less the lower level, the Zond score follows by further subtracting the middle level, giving -44.2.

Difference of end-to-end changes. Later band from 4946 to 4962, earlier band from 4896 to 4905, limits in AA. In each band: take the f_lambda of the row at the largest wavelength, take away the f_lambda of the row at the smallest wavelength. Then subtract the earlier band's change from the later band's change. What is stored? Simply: 7.0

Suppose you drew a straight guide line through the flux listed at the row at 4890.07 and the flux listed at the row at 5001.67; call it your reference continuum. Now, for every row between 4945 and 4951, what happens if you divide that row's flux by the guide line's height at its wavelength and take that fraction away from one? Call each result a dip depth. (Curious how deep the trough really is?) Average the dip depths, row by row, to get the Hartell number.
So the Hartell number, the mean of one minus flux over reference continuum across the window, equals -0.15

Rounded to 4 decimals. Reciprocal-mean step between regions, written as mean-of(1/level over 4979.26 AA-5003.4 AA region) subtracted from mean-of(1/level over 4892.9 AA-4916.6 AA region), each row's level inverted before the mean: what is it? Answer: -0.0018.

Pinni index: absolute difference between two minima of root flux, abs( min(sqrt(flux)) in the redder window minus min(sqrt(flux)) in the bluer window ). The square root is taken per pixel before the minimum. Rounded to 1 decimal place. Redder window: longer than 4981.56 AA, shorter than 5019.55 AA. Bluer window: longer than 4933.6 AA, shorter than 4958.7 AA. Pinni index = 0.4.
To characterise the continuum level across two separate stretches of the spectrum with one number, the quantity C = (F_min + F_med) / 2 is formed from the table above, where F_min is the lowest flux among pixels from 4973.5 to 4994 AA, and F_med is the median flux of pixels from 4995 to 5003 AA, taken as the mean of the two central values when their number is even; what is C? 51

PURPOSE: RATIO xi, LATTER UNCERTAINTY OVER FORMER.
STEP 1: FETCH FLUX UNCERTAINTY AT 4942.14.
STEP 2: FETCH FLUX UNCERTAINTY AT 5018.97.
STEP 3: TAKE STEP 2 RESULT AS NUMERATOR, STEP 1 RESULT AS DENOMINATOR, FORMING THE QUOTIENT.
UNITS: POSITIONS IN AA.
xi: 1.00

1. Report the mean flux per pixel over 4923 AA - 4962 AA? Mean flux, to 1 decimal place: 58.6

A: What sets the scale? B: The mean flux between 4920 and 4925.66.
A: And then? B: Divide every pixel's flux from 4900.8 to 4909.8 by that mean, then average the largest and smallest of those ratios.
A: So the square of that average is 1.26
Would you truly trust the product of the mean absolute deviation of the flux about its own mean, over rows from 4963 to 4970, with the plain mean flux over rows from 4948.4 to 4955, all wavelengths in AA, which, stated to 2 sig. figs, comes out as 82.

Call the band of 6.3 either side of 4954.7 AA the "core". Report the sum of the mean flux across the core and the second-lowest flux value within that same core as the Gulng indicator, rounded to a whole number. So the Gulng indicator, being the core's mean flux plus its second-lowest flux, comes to 98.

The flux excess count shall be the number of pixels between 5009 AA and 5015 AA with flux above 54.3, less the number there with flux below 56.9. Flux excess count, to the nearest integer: -1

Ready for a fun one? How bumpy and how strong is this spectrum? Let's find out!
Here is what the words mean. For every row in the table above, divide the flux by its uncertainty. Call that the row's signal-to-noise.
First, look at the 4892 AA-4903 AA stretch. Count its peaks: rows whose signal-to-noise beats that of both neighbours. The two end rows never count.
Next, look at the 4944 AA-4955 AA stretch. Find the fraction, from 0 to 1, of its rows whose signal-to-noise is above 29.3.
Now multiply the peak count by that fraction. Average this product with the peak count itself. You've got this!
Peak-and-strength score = 2.4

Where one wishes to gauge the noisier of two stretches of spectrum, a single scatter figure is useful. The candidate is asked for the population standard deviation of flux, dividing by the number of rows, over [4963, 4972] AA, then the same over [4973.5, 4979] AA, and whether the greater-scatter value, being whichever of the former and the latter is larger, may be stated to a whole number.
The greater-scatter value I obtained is 3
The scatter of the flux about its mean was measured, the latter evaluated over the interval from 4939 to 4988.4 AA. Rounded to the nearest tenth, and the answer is 5.7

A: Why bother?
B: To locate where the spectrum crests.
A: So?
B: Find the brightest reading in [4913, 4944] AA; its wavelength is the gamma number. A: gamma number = 4929.64 AA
